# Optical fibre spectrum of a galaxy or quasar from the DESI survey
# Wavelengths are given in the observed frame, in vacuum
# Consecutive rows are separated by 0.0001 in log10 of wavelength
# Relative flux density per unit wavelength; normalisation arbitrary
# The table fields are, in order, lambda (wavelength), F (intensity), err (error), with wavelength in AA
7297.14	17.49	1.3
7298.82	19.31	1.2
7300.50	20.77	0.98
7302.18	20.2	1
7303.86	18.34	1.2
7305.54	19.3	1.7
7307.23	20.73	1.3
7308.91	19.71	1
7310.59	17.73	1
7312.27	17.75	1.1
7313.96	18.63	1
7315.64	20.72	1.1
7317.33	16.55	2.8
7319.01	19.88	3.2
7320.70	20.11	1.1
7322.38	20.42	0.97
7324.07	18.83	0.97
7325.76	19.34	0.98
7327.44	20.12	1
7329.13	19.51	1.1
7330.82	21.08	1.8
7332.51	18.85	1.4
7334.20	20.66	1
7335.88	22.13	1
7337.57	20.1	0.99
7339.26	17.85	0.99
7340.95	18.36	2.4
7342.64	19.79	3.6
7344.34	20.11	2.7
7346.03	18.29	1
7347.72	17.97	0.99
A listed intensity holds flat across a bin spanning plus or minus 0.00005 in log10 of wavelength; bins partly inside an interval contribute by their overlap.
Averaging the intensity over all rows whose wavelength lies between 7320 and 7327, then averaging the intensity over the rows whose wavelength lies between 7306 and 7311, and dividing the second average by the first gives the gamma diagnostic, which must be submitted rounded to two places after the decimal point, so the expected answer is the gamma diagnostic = 0.99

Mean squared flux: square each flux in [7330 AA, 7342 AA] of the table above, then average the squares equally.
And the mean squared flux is 397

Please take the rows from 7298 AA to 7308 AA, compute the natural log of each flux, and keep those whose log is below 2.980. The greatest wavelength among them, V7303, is 7305.54 AA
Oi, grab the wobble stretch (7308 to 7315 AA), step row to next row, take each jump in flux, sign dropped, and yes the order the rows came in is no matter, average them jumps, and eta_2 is 1.0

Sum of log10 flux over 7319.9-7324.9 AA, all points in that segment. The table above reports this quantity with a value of 3.9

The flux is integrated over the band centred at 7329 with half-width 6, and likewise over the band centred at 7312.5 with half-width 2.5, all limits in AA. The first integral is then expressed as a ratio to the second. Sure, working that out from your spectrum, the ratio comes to 2.6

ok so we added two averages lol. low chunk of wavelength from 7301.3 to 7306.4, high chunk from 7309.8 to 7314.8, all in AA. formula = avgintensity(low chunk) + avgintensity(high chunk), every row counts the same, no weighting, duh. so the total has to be 37.3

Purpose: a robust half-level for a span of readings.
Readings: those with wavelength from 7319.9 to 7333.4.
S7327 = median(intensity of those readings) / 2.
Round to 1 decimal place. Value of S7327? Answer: 9.9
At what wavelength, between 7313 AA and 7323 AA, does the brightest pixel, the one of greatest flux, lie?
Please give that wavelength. 7315.64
